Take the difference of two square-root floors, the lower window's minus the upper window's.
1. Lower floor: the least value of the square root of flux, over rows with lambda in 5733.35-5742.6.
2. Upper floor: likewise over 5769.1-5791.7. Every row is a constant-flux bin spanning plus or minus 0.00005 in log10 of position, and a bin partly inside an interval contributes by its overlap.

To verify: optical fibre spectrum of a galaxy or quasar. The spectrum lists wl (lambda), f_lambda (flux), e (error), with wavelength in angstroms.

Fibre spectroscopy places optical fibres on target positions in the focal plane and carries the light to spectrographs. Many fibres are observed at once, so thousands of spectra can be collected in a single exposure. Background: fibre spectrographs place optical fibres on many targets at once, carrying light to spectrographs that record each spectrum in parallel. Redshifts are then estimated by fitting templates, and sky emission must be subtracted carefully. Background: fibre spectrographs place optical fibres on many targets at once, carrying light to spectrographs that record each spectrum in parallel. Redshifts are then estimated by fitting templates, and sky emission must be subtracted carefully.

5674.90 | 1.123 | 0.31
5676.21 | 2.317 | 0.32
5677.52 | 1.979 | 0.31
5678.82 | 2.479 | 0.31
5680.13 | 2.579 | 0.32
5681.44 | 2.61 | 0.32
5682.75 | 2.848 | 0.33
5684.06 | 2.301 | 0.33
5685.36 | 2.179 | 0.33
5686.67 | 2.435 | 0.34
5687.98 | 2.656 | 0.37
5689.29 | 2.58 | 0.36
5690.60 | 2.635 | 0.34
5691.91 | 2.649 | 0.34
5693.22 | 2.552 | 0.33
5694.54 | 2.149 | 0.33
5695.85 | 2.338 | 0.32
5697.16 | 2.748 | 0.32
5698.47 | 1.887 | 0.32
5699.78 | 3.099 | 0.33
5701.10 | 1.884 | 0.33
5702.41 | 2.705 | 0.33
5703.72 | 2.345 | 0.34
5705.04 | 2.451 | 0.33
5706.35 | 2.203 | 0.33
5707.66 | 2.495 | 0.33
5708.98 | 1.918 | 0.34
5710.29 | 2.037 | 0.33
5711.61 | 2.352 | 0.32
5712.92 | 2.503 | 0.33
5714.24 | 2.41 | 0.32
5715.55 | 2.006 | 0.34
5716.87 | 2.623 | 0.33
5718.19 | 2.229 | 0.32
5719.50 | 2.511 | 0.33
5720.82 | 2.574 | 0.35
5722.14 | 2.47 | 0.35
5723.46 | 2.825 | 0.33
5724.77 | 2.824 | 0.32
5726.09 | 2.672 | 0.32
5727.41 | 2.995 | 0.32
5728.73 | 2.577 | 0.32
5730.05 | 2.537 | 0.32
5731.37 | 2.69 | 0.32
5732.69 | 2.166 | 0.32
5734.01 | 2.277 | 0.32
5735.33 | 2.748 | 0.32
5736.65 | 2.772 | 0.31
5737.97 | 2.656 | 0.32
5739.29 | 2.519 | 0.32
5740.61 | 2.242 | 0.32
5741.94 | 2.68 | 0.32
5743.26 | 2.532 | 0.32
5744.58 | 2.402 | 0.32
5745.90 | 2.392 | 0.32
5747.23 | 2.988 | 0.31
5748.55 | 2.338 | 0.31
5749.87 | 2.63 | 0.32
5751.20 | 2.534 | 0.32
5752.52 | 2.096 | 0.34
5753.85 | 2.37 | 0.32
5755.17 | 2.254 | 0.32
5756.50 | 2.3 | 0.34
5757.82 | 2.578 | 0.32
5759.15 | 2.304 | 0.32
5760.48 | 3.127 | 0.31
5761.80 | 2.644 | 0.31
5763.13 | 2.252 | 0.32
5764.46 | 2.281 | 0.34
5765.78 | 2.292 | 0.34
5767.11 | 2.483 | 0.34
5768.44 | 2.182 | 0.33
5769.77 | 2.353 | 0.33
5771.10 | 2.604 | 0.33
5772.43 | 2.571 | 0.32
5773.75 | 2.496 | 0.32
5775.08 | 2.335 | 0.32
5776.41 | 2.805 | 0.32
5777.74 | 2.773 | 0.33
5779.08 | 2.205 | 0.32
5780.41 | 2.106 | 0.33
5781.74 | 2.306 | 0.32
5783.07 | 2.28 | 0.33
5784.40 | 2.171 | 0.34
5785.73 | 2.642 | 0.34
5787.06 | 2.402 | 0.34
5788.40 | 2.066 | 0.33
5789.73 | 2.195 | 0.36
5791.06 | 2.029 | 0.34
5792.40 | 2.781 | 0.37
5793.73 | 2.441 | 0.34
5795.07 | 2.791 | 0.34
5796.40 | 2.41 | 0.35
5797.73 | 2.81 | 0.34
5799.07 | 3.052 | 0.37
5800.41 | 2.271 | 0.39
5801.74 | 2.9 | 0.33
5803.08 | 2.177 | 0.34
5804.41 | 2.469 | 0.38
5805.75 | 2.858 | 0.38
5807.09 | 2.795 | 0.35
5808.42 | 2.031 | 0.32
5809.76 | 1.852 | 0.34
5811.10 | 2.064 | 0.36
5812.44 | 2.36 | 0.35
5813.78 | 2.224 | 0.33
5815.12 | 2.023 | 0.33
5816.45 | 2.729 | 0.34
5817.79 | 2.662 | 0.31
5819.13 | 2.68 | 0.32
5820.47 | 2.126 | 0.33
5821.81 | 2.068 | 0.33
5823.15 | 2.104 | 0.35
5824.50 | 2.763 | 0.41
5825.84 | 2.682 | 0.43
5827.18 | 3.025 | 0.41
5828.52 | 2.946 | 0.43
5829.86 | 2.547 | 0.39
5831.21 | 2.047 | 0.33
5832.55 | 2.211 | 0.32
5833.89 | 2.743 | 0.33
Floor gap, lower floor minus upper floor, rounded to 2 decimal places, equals 0.07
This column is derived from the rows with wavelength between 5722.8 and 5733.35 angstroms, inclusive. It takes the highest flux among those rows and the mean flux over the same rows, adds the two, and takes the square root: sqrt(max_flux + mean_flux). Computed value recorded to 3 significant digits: 2.38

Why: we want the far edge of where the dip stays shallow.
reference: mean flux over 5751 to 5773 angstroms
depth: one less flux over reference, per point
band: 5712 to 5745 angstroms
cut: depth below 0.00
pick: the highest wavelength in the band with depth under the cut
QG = 5743.26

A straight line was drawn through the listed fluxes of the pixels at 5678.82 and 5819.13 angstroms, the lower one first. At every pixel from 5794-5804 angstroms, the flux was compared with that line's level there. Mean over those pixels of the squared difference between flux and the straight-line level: 0.10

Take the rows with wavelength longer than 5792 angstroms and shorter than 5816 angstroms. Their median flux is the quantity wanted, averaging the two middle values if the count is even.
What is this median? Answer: 2.43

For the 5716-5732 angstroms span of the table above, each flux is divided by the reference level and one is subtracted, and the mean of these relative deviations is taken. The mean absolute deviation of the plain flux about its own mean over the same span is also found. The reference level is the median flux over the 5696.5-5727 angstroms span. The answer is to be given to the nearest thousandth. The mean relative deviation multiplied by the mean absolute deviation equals 0.009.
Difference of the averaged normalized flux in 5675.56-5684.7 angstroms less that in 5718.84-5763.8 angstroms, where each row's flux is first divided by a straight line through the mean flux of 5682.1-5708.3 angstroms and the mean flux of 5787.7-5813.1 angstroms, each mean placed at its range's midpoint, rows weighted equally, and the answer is -0.04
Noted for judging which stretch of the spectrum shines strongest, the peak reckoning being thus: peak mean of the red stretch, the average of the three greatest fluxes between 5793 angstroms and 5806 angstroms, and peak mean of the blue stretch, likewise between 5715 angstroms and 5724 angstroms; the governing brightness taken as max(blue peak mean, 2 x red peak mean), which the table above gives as 5.9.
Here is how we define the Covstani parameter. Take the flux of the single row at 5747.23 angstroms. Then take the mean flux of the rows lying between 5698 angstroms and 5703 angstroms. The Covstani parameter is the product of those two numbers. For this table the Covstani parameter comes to 7.2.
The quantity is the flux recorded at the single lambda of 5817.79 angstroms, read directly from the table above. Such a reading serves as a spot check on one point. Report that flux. 2.662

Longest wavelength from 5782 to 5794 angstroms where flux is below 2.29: 5791.06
